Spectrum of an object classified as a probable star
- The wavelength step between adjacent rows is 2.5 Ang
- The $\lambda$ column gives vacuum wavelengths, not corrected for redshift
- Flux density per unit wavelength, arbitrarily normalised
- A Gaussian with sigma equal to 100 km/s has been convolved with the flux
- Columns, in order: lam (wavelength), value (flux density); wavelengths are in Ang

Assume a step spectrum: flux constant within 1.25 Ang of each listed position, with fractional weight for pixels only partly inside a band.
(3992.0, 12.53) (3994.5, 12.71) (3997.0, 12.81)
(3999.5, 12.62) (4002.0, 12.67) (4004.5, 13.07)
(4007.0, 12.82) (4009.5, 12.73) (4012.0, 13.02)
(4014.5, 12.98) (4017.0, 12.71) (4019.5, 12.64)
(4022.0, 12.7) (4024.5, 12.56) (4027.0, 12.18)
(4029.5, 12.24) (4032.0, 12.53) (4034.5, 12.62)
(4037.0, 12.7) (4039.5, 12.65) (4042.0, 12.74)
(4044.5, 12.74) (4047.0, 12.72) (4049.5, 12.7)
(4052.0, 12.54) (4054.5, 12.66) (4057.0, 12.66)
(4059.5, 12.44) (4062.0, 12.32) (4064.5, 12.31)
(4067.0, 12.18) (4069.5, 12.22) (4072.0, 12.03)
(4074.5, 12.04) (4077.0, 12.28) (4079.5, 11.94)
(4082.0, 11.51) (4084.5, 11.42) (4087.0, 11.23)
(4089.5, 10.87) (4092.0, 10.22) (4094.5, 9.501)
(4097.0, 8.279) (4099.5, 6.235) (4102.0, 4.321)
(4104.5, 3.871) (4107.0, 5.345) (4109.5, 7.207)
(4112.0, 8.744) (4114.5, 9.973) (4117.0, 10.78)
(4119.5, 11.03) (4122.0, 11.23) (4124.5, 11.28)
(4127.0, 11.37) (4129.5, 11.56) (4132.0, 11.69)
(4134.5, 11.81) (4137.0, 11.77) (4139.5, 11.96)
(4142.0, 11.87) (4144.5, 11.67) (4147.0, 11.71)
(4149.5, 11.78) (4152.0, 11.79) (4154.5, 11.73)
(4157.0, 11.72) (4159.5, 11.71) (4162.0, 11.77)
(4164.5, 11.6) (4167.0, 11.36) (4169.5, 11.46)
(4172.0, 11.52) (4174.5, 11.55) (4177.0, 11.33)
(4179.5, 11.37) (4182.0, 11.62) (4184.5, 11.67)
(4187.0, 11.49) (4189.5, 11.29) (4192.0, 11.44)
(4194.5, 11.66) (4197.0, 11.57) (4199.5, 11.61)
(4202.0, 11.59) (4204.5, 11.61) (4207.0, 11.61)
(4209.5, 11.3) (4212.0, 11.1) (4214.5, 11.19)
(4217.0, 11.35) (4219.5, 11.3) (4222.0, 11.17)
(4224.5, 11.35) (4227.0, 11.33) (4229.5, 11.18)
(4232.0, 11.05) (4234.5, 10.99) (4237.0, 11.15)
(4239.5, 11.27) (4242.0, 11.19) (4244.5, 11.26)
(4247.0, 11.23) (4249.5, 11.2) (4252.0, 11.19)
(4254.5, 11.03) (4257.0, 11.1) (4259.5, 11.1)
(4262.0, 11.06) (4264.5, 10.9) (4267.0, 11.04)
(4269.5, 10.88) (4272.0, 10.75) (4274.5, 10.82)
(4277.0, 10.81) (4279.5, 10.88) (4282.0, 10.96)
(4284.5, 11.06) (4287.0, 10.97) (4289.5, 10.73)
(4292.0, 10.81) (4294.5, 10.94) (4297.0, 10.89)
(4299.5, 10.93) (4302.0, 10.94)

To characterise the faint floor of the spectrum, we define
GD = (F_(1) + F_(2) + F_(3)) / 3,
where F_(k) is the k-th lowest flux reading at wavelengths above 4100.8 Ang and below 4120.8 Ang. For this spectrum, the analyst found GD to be 4.5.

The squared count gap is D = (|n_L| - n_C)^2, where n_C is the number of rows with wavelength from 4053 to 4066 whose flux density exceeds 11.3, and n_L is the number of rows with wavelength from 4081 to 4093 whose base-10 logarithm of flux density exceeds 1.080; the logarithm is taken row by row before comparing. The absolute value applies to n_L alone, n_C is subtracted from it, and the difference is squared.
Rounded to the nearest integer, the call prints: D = 25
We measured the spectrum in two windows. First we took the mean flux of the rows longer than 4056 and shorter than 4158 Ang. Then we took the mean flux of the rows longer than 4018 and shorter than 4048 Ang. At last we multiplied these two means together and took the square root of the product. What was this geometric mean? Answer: 11.59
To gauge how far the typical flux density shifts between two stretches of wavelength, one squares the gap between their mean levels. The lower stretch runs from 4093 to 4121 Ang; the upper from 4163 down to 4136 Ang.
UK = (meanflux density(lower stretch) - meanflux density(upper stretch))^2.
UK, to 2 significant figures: 16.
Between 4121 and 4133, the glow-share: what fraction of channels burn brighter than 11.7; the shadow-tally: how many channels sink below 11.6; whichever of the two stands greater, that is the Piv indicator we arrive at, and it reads 4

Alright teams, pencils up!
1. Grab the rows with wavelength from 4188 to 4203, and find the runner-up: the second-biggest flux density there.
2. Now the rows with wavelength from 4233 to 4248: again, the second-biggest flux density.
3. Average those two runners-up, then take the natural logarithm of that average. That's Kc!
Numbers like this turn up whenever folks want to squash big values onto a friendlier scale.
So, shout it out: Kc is 2.44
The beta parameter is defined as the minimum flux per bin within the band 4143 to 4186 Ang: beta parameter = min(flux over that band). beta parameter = 11.33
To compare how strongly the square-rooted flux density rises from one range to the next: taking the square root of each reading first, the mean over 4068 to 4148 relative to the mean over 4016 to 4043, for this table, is 0.90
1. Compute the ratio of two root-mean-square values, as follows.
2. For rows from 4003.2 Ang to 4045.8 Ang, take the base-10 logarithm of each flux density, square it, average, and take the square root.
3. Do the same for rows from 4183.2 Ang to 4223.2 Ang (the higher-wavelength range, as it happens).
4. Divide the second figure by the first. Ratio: 0.959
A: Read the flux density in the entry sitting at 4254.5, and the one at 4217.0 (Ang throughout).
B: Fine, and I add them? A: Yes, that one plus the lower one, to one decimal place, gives 22.4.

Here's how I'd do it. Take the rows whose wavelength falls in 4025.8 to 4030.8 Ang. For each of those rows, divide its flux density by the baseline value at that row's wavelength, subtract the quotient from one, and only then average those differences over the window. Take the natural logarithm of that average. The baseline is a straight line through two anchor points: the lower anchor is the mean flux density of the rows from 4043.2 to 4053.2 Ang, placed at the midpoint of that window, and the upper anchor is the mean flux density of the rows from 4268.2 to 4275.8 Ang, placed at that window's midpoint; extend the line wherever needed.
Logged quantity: -3.0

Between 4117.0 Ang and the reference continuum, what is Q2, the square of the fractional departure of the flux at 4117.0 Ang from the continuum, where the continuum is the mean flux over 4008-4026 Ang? 0.024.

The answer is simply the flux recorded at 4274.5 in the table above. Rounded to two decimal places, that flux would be 10.82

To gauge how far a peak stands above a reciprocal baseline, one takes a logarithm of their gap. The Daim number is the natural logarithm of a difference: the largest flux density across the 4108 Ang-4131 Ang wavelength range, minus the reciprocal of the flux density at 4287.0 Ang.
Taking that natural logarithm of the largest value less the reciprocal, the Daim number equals 2.44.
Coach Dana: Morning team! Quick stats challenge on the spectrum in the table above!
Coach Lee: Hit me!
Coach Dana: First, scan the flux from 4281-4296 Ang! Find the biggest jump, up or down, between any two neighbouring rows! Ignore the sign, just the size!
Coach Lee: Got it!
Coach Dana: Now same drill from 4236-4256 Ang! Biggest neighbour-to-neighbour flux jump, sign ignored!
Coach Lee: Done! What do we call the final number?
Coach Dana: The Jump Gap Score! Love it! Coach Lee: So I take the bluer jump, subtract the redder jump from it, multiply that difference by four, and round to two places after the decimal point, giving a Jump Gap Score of -0.32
